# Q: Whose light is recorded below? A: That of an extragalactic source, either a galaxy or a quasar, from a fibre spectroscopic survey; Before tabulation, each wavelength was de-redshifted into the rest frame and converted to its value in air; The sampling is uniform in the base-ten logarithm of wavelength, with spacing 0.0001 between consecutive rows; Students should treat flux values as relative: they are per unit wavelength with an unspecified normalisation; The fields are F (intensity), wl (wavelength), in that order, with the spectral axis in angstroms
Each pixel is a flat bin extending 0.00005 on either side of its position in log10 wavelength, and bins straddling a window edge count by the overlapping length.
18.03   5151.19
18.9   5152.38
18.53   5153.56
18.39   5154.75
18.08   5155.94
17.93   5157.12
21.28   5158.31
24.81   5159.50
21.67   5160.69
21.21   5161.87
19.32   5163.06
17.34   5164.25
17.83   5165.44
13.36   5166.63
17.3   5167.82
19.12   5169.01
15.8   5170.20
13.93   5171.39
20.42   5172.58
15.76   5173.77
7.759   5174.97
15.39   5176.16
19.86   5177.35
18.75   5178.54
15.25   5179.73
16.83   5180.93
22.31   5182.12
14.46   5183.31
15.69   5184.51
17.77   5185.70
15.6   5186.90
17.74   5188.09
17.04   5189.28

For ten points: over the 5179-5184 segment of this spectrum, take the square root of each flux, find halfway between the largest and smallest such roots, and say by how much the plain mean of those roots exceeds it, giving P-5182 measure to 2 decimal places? -0.13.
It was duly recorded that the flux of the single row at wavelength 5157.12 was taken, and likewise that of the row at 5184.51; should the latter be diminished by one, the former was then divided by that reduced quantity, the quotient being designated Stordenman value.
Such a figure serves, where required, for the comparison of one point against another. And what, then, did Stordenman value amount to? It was 1.22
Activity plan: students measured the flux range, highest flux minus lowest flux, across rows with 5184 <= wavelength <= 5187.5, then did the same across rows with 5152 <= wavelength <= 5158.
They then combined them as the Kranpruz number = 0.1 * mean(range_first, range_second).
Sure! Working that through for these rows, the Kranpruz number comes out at 0.16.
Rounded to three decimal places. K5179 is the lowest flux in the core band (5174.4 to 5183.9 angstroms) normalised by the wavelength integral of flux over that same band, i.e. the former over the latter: 0.050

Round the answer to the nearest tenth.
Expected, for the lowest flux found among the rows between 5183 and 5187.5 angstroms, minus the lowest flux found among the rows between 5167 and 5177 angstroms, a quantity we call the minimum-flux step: 6.7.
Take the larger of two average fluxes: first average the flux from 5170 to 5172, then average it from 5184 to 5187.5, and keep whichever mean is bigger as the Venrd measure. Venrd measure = 16.4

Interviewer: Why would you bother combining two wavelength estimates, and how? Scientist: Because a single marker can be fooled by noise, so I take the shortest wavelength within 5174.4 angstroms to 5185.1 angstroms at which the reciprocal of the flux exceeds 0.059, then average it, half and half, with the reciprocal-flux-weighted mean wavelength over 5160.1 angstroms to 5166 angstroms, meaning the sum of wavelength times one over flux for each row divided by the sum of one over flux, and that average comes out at 5169.1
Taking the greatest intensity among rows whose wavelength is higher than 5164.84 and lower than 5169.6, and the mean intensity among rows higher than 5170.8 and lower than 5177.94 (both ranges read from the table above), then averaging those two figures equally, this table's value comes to 17.3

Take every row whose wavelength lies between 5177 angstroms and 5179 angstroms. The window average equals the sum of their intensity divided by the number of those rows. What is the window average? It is 19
